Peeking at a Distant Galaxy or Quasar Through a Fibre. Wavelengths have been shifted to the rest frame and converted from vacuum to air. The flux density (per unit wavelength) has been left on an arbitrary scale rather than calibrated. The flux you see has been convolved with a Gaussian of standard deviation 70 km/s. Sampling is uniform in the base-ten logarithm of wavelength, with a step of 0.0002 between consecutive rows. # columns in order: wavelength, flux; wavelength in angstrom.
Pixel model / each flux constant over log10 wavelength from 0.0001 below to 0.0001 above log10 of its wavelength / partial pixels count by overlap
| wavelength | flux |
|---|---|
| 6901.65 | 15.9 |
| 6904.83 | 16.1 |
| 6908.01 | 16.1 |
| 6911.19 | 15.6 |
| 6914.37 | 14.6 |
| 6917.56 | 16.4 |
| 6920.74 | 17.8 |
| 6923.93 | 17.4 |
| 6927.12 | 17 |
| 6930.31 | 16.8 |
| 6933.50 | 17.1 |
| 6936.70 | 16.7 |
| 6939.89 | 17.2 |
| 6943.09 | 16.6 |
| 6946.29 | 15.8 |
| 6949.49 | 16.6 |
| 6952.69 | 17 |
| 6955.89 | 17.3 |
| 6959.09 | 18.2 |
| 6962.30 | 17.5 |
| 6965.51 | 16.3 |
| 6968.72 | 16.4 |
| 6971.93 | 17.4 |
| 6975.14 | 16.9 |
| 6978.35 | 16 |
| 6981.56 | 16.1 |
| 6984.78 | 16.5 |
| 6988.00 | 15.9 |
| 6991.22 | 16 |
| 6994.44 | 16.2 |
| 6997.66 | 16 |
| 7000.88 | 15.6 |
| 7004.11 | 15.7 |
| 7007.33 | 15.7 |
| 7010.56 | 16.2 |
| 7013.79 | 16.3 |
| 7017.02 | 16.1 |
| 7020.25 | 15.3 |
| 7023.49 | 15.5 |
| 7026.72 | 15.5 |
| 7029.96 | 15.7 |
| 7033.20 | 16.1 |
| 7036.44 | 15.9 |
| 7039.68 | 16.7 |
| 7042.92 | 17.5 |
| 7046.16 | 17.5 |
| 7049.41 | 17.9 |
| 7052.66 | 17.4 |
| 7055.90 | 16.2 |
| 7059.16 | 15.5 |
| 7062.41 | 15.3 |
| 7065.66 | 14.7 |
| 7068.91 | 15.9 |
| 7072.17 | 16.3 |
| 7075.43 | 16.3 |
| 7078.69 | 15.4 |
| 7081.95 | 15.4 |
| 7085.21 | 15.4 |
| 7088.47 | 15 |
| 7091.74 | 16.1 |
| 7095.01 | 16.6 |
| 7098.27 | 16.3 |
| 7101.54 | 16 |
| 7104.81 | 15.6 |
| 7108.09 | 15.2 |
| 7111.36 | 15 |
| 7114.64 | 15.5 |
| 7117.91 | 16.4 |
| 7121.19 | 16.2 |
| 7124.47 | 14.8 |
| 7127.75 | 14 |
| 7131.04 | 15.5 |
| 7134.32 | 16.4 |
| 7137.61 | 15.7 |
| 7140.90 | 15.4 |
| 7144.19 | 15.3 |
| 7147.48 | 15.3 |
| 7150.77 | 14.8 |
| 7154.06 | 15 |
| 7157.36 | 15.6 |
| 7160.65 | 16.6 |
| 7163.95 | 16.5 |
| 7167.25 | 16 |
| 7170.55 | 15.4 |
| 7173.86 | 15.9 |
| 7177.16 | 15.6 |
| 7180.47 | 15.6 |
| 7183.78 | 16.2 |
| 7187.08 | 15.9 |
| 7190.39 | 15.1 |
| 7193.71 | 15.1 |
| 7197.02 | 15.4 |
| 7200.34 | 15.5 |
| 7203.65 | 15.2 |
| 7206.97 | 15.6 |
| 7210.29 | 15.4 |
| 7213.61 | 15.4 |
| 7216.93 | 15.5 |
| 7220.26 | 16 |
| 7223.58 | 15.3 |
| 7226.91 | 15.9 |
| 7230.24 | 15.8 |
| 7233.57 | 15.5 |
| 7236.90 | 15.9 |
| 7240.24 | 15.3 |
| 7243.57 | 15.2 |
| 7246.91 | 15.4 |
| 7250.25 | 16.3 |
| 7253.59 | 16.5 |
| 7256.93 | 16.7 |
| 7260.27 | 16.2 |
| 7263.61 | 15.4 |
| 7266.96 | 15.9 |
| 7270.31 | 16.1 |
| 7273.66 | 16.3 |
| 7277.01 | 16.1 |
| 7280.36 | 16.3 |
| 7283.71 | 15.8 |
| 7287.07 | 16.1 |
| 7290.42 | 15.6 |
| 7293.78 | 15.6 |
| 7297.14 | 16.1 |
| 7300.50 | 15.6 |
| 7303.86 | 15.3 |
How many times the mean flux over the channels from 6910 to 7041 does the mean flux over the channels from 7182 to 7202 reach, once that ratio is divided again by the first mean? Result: 0.0579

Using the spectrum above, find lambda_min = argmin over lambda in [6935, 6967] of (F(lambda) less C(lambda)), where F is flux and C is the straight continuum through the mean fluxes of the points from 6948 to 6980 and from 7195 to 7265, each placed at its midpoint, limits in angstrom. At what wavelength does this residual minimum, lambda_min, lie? 6946.29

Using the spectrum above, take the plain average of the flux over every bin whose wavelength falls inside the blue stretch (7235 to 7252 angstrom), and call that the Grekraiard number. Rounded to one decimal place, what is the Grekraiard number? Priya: 15.6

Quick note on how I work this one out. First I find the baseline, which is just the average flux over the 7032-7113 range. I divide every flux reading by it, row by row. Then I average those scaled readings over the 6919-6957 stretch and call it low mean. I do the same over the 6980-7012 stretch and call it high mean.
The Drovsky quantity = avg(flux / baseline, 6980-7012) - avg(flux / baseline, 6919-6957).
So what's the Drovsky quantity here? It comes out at -0.06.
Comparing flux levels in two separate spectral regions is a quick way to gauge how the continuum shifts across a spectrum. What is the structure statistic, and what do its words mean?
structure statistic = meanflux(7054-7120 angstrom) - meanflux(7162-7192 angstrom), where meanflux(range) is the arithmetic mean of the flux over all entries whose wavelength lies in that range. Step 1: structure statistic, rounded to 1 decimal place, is -0.1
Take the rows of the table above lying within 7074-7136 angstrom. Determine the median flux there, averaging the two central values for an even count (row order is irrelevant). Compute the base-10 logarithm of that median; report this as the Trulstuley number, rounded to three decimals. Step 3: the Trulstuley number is 1.190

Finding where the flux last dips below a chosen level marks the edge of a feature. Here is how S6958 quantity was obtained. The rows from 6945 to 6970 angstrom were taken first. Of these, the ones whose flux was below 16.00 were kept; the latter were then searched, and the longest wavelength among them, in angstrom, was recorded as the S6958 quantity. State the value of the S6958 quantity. 6946.29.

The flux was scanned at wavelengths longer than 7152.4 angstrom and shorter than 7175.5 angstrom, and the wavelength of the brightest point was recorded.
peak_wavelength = 7160.65 angstrom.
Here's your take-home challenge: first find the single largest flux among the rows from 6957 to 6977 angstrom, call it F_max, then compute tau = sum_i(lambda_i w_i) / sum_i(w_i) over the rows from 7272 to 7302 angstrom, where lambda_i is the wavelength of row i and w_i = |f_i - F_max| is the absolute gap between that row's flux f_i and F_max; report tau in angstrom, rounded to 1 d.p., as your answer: 7287.8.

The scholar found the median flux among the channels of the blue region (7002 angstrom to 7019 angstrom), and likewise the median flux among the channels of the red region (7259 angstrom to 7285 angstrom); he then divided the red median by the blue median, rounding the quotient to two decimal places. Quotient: 1.00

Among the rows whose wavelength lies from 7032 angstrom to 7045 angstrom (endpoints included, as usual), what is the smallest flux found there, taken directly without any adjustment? 15.9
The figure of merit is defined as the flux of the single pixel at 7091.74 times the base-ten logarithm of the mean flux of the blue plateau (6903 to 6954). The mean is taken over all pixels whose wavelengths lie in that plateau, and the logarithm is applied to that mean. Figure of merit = 19.6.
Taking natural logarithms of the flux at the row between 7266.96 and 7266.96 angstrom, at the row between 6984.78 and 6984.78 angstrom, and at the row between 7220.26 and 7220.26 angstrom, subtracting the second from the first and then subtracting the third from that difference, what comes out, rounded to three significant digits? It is -2.81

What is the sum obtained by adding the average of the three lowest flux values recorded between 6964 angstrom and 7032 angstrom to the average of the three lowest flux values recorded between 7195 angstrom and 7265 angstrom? 30.7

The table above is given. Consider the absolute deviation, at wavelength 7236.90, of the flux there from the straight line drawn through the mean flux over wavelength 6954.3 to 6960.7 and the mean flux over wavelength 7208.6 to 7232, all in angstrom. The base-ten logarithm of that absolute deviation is -0.38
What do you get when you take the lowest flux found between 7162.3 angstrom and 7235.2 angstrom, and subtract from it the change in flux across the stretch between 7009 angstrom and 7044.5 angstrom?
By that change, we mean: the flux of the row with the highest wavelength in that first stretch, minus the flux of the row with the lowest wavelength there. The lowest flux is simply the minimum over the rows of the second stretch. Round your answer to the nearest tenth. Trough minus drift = 13.8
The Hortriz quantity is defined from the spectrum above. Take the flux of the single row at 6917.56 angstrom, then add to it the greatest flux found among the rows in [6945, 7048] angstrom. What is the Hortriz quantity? 34.6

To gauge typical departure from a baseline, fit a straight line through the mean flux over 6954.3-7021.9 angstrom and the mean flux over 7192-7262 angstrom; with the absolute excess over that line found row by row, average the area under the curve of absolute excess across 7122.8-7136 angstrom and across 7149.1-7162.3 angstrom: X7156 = 11.5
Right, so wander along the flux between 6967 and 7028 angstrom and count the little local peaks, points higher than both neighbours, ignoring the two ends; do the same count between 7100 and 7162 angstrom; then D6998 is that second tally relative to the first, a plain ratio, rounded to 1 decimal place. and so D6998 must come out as 0.5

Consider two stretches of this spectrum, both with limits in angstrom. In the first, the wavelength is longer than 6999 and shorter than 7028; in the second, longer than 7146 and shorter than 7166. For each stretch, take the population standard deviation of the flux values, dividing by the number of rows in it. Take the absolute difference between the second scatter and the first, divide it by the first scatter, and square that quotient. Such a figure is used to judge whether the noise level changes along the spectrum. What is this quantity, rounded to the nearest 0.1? 1.2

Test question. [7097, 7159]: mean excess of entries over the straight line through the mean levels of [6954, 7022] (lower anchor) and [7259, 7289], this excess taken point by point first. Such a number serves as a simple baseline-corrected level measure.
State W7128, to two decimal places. -0.72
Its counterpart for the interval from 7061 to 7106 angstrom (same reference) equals -0.51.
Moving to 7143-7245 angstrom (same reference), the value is -0.54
